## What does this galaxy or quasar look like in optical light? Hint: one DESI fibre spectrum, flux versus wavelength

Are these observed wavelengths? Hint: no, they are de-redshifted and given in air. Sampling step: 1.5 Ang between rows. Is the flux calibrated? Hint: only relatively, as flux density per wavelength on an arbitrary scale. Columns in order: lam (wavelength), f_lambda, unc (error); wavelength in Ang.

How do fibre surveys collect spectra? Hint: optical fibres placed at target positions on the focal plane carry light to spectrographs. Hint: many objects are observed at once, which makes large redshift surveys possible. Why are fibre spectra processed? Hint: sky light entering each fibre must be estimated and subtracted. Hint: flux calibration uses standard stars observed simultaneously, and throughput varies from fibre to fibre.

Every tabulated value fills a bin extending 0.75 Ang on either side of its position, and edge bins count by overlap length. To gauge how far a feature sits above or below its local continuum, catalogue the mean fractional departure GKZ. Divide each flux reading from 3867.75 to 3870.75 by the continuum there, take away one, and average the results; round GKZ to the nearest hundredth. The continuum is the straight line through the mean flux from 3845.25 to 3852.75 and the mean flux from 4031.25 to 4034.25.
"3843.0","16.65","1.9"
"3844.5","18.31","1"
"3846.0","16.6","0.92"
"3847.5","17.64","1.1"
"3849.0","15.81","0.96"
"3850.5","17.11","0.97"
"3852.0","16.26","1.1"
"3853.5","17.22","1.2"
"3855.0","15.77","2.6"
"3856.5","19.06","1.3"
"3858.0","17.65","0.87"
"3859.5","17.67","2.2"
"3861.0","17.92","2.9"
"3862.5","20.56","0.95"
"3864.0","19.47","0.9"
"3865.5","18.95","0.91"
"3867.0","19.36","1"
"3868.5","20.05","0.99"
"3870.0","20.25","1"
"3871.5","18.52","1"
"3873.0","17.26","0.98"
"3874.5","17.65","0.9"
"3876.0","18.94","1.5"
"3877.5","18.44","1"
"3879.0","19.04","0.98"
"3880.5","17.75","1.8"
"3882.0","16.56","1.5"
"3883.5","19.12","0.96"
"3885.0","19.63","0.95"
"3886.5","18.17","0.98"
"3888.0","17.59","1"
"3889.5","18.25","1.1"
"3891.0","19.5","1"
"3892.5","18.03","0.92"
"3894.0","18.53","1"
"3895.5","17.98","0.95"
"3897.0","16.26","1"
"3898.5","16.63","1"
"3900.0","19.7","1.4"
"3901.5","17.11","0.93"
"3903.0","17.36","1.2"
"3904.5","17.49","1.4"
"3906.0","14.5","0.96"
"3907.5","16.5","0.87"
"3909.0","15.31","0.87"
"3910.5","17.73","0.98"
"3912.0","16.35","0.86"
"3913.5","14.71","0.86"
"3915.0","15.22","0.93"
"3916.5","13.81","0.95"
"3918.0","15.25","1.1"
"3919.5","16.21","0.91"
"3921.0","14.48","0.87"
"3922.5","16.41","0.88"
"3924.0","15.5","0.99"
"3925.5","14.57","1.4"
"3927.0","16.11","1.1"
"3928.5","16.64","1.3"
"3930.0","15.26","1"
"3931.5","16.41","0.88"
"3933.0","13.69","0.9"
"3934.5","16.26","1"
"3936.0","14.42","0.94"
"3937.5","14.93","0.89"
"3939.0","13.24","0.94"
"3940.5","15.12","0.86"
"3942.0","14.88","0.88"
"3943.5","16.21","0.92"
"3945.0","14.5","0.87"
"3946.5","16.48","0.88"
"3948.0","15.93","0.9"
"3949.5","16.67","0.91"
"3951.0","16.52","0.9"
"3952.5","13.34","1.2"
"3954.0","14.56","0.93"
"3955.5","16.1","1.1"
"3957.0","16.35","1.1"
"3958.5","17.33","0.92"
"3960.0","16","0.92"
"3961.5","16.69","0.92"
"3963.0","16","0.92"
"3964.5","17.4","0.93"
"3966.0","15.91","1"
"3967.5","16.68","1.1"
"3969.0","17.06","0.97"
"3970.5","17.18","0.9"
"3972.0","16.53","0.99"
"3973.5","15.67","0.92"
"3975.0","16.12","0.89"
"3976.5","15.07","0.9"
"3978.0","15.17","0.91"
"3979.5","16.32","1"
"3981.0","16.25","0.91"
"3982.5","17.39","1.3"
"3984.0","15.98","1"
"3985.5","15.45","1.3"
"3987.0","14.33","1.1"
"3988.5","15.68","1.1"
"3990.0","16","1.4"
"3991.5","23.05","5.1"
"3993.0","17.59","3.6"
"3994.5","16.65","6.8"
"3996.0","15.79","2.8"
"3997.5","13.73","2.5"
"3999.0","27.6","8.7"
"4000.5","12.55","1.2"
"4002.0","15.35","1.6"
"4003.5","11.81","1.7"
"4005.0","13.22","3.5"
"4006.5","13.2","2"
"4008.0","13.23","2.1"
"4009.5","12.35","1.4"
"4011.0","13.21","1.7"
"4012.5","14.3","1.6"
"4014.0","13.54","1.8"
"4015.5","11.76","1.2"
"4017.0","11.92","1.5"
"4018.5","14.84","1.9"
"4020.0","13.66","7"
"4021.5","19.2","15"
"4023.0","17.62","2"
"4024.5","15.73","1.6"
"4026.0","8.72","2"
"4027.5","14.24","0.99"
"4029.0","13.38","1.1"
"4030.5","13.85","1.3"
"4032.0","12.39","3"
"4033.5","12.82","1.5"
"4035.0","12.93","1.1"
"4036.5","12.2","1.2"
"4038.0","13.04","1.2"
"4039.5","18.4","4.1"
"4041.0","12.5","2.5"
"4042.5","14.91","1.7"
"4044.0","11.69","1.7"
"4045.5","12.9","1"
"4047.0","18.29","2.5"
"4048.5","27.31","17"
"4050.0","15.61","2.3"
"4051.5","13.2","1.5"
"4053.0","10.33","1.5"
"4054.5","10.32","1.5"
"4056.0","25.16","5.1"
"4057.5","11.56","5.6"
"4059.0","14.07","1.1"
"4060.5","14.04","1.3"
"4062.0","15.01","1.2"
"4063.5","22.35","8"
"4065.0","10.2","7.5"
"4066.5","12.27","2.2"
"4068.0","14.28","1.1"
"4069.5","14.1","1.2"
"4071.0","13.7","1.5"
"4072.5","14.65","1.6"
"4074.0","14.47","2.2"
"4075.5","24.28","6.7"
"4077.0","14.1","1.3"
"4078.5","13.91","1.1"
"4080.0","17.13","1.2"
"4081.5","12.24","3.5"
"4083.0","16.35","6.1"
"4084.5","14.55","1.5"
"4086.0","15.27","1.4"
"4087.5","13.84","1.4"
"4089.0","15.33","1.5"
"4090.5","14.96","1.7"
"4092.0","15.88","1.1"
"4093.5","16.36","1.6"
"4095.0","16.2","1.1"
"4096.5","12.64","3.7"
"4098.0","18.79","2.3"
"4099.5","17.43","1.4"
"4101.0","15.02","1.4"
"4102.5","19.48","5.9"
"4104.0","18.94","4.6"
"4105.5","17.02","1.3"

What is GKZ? 0.24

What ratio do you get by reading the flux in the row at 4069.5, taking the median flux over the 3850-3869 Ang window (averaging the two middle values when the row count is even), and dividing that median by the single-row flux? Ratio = 1.27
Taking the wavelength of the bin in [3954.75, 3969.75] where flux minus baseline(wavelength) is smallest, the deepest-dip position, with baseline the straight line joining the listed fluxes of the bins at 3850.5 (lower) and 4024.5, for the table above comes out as 3966.0 Ang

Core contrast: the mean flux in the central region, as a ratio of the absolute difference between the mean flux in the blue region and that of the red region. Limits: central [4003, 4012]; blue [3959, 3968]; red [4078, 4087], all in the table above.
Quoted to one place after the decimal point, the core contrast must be 8.3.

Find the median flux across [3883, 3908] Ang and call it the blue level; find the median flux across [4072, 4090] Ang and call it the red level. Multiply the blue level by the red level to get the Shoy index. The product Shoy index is 263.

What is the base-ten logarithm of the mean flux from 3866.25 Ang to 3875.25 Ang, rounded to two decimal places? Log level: 1.28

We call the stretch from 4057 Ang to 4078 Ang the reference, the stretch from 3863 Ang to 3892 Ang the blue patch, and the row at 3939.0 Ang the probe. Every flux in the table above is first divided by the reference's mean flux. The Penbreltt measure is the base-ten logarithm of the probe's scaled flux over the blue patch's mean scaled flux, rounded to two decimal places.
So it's -0.15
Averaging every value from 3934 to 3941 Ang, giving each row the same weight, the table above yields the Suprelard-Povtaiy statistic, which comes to 15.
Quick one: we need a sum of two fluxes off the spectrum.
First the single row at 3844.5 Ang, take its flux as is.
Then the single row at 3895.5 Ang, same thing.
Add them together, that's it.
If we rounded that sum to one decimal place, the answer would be 36.3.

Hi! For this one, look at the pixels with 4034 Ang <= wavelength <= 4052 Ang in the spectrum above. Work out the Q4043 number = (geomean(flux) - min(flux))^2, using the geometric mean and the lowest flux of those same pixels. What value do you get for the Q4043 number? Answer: 10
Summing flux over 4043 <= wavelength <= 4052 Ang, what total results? 99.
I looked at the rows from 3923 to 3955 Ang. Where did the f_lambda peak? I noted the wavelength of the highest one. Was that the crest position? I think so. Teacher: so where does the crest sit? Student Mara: 3949.5 Ang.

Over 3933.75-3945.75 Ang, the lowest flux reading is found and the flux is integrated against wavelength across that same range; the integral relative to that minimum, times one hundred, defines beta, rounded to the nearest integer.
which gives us 1355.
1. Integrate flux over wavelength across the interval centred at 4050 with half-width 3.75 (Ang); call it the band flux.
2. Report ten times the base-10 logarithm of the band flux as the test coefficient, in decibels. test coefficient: 21.0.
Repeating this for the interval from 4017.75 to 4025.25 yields 20.8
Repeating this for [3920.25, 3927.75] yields 20.6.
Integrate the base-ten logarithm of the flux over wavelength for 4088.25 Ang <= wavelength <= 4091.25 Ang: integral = 3.5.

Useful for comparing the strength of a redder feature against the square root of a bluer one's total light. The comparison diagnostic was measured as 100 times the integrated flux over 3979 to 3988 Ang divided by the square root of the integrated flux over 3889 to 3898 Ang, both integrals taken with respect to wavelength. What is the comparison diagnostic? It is 1125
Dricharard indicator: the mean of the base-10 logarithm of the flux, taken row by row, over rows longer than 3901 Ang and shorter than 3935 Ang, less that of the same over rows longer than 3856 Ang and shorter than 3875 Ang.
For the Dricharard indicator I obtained -0.08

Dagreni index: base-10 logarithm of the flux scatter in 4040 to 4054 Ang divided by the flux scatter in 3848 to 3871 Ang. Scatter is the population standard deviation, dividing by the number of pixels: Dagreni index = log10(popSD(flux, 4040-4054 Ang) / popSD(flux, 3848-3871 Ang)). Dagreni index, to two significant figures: 0.50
